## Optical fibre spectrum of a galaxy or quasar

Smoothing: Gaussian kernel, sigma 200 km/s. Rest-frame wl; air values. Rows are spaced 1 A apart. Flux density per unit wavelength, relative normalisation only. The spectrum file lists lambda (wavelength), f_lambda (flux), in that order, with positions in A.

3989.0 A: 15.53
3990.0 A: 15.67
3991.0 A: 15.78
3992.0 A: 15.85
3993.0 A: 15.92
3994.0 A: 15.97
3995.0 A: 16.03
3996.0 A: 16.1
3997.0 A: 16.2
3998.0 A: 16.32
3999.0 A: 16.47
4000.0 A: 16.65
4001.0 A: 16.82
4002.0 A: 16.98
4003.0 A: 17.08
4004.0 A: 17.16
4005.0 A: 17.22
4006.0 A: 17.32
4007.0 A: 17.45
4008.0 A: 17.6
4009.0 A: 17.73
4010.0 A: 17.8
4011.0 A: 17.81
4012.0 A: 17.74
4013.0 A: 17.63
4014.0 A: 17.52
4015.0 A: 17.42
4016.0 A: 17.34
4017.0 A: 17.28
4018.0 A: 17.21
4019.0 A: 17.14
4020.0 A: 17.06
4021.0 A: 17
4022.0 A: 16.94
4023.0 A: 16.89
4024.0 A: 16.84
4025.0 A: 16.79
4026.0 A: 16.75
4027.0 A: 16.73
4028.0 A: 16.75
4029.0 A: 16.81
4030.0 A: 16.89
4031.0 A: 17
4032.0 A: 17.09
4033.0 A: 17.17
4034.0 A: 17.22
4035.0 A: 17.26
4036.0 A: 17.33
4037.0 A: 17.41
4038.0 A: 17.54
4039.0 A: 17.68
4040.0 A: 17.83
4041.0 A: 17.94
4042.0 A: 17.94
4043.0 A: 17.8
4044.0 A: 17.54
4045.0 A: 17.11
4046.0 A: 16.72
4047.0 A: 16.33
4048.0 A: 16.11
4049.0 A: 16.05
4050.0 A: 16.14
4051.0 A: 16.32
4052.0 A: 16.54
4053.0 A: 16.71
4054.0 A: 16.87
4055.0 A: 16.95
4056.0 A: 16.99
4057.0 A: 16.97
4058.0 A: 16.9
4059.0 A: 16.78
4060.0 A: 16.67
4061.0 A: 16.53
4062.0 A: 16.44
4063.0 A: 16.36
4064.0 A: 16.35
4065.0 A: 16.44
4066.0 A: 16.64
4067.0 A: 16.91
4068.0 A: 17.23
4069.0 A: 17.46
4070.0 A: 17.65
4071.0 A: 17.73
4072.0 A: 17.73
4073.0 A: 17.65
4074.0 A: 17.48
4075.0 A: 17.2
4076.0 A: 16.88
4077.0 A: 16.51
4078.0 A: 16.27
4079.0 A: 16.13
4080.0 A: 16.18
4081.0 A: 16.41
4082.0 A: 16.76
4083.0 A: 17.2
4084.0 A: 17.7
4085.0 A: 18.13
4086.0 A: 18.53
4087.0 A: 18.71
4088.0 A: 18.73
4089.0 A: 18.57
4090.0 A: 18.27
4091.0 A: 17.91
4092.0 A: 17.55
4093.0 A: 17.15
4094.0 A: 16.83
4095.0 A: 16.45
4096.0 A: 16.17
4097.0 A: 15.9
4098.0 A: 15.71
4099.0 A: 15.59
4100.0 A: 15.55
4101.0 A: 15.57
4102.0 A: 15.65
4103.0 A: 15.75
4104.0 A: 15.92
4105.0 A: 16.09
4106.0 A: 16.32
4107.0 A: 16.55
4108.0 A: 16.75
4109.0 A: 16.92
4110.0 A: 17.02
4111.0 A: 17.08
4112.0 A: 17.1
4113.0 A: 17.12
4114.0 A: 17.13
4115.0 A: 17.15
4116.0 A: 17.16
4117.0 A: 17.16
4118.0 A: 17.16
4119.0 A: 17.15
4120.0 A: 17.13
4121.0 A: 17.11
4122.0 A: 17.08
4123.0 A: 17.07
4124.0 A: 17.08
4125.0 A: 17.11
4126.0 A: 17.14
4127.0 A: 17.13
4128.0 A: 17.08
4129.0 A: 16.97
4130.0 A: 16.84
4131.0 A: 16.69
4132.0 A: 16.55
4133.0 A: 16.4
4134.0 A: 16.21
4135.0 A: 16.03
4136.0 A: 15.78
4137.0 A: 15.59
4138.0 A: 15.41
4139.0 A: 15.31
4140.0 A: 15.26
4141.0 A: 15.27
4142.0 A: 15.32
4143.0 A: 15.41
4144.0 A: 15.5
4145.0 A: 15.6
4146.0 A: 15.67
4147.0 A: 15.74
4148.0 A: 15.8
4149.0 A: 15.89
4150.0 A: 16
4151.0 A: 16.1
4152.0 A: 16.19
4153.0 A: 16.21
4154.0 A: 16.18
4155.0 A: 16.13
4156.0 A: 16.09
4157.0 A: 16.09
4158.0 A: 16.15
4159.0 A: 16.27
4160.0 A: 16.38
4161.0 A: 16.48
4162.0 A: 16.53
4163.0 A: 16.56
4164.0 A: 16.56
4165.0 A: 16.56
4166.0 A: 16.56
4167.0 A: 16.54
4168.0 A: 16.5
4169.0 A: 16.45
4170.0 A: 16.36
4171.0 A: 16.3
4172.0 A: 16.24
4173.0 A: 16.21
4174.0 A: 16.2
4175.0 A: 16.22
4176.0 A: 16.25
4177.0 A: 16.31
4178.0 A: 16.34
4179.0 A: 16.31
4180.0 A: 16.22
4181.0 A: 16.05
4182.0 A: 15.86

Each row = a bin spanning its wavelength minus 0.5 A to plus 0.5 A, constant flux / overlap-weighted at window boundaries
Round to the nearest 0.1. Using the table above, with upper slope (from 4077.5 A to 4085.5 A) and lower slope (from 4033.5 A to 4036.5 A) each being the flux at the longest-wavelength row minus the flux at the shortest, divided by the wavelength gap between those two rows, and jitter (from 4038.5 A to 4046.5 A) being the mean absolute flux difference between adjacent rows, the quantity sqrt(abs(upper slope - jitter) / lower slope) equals 1.0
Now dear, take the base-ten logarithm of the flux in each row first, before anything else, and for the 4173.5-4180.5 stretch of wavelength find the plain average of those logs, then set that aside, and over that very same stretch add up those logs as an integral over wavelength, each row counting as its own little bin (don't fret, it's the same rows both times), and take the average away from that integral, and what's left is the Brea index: 7.27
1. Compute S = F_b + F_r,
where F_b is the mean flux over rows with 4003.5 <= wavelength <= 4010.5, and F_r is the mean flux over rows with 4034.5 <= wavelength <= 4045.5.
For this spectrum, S 35.0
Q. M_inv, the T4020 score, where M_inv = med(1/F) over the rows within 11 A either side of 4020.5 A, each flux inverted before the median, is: 0.0587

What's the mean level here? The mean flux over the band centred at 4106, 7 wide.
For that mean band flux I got 16.3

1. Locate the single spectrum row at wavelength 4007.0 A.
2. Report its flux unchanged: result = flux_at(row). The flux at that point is 17.45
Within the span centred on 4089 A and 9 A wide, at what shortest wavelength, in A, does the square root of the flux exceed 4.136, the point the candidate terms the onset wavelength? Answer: 4085.0 A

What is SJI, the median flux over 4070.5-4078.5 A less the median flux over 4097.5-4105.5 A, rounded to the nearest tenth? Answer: 1.7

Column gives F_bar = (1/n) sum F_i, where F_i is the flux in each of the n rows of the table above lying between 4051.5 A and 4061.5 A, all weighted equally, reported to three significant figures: 16.8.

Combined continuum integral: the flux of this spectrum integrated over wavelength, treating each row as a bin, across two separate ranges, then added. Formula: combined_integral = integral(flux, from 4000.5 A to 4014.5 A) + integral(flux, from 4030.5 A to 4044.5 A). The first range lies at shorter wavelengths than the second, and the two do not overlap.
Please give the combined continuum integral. 489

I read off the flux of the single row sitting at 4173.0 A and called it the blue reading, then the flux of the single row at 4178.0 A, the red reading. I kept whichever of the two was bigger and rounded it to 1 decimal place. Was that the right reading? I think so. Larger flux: 16.3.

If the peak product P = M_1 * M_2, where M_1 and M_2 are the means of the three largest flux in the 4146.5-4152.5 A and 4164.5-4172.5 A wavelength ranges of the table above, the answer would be 266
